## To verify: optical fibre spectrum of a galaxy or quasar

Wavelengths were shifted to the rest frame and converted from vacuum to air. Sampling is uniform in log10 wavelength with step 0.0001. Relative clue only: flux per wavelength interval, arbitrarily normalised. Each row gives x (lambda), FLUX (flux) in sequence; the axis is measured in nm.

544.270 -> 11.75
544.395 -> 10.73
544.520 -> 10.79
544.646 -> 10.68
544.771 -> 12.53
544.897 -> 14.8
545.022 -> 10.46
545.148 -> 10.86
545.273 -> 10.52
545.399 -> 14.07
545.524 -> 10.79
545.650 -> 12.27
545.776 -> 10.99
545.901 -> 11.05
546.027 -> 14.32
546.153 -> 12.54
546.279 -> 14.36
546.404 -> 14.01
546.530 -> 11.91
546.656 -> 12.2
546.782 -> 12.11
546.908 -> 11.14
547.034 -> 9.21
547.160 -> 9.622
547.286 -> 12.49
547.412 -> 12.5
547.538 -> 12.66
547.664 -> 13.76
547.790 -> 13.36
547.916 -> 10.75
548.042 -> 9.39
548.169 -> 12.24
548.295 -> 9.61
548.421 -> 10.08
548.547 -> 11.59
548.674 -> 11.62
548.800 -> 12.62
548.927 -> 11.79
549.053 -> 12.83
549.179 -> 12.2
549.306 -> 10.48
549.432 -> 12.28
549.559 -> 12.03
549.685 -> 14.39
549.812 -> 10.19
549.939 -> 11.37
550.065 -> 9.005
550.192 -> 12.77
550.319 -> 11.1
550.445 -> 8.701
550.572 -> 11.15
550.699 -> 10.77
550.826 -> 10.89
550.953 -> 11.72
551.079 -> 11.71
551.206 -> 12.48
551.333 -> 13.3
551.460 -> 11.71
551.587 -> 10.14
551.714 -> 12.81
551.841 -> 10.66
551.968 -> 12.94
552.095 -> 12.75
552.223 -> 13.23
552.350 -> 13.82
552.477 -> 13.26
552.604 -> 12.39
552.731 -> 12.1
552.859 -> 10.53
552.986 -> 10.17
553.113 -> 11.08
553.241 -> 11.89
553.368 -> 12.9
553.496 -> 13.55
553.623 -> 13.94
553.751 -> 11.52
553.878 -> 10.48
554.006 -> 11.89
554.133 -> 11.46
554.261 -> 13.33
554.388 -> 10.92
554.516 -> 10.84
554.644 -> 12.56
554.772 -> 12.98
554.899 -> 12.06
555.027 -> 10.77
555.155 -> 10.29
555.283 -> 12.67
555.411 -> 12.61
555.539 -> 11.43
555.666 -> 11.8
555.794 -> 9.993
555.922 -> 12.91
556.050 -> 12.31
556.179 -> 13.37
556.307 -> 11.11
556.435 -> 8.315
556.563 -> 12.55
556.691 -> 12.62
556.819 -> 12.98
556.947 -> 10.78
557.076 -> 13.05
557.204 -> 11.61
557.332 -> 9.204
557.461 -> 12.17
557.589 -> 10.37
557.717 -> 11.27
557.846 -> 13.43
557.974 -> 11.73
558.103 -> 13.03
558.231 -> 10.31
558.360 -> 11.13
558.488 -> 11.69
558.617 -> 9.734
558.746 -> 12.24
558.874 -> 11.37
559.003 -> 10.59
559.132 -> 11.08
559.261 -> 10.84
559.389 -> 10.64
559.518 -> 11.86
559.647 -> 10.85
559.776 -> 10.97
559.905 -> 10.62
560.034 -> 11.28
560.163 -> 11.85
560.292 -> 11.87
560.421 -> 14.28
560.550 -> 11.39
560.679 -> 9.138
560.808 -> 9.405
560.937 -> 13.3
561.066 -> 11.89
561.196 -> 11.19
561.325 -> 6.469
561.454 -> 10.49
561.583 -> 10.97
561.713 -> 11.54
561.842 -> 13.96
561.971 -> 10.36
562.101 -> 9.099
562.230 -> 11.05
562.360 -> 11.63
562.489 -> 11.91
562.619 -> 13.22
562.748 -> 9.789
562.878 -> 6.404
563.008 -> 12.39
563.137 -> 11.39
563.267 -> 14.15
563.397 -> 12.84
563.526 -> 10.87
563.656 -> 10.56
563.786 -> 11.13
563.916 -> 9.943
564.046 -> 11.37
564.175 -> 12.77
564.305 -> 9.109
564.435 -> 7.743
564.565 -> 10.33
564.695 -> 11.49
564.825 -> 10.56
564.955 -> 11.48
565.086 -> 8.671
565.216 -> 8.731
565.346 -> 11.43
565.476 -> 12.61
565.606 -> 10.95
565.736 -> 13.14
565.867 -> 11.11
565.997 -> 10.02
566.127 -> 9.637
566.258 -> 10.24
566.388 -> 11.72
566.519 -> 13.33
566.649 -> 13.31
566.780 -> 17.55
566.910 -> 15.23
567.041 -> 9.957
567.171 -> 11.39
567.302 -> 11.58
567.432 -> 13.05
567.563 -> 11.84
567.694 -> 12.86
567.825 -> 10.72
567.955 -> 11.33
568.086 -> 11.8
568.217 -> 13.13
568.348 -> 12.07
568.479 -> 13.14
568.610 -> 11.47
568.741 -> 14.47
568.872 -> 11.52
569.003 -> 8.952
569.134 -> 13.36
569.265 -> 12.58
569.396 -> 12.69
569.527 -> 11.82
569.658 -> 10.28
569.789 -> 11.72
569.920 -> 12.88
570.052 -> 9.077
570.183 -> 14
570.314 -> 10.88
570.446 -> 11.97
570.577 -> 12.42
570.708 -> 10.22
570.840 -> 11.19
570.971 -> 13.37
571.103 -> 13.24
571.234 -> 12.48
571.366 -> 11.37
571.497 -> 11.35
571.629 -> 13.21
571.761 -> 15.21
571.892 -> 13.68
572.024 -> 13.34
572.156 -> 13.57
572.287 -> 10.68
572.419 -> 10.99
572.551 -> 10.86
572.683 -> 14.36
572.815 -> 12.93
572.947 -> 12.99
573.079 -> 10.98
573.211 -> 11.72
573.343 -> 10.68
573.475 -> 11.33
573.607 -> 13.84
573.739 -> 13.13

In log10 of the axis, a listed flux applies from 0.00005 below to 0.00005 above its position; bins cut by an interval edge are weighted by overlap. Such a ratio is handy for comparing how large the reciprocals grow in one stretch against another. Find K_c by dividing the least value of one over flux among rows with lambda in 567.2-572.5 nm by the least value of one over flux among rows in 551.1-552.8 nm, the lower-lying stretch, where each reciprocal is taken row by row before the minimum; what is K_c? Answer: 0.91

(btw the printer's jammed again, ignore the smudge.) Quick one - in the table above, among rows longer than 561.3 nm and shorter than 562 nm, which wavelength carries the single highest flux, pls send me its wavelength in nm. 561.842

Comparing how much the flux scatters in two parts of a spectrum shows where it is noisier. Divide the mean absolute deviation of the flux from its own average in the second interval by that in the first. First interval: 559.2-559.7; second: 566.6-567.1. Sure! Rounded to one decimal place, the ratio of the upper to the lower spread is 5.9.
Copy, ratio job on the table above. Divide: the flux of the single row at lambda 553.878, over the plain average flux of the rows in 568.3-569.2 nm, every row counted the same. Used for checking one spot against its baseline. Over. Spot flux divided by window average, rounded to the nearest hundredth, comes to 0.86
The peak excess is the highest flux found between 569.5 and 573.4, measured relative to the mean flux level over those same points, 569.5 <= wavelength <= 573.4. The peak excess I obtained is 3.1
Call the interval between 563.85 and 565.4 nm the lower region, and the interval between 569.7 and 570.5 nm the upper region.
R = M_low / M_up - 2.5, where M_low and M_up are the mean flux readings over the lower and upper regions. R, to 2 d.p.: -1.62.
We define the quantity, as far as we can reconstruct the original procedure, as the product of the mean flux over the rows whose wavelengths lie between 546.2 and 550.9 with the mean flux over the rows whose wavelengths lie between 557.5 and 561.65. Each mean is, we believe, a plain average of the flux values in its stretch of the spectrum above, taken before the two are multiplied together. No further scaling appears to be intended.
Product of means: 130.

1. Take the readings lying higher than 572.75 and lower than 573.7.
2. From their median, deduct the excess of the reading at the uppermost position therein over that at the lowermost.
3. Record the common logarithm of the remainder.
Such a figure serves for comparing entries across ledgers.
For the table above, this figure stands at 1.03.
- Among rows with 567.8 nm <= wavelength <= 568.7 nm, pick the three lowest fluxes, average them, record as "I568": 11.2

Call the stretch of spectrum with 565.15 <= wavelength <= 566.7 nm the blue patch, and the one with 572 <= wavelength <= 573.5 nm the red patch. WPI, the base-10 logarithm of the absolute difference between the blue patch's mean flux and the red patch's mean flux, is -0.17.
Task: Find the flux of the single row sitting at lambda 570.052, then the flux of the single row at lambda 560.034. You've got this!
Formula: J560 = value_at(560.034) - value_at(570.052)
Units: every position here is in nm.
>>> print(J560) 2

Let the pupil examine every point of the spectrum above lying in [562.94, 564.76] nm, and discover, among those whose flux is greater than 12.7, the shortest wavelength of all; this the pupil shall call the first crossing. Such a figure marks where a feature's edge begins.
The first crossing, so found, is 563.267 nm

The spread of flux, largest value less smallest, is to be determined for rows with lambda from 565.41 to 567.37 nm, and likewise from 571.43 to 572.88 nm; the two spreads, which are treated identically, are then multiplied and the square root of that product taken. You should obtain 6.0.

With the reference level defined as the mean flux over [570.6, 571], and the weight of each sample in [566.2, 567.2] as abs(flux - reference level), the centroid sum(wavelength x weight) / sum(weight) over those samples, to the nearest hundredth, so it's 566.75 nm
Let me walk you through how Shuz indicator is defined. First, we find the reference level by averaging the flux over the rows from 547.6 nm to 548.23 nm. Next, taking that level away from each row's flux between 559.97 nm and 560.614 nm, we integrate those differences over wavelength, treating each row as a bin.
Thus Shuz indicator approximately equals 0.2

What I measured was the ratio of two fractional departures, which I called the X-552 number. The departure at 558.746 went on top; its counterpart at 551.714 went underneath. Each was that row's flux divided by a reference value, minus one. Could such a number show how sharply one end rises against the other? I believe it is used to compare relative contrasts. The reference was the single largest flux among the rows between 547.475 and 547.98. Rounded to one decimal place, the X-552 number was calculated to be 1.6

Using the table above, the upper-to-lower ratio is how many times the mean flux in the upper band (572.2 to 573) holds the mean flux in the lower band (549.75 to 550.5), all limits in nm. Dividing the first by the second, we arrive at 1.15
